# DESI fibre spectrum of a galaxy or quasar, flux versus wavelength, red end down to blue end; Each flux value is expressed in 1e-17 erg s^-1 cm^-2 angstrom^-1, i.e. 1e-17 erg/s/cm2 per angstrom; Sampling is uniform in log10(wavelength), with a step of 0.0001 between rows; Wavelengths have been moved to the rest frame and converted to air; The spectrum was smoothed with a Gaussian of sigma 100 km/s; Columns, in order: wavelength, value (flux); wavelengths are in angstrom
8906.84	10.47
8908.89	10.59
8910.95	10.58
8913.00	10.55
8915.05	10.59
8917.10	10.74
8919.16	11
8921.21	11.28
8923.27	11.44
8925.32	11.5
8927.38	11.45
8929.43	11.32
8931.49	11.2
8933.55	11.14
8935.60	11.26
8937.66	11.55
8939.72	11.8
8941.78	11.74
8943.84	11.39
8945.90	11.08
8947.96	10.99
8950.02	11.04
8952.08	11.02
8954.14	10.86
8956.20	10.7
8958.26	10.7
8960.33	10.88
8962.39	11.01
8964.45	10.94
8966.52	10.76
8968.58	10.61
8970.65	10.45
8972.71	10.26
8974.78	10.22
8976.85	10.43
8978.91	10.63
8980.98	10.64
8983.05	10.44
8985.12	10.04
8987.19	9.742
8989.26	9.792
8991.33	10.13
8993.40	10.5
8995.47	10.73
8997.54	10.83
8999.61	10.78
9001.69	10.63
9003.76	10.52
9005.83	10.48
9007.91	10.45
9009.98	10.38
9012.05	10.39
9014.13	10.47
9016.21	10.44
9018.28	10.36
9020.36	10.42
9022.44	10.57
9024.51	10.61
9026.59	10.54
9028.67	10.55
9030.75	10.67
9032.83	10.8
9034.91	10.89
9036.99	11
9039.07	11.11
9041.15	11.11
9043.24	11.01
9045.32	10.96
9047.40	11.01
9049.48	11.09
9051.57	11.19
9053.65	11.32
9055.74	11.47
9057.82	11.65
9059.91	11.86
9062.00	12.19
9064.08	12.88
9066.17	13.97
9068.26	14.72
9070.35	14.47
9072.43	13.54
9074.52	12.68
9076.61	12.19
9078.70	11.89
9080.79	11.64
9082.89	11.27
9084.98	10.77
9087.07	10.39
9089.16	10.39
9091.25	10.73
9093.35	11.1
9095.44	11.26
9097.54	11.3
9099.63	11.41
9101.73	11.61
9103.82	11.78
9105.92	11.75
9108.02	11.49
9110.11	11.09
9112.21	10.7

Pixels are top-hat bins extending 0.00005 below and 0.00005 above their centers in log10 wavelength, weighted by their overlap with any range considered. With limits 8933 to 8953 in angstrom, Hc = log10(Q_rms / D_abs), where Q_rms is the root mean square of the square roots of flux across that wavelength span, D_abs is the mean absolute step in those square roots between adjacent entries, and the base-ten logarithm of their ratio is 2.12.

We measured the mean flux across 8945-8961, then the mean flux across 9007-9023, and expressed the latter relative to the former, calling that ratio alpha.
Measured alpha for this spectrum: 0.96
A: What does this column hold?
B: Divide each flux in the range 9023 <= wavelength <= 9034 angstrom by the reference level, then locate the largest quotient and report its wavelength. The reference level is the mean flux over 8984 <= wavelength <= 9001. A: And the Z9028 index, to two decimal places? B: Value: 9032.83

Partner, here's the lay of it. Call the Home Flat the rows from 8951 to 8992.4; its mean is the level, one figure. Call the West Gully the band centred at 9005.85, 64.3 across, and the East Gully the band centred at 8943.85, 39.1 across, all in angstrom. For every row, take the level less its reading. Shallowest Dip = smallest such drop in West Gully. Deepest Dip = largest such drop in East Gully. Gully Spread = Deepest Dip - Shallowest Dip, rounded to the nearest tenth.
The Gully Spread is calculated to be 0.3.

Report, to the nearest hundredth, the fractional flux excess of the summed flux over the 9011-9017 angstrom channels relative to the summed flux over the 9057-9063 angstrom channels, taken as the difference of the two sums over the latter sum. -0.12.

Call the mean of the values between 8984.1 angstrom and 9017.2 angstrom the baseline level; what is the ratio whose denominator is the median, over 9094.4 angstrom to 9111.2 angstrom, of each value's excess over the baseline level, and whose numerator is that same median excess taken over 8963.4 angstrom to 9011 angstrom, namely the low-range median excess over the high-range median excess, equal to 0.08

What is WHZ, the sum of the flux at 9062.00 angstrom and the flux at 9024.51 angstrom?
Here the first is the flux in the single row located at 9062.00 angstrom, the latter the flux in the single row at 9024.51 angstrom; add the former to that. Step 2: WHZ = 22.8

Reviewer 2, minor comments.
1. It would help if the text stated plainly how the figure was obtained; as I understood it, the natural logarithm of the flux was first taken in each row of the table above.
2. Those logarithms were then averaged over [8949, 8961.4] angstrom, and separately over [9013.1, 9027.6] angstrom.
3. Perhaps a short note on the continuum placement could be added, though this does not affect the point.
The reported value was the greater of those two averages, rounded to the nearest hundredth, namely 2.39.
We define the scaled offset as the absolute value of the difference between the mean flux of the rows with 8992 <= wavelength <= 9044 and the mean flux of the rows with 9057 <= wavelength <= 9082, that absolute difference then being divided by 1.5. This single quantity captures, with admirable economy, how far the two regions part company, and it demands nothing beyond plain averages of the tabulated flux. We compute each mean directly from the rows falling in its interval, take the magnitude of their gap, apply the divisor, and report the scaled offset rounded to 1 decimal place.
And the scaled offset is 1.4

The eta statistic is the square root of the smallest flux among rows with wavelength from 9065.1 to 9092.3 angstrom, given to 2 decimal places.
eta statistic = 3.22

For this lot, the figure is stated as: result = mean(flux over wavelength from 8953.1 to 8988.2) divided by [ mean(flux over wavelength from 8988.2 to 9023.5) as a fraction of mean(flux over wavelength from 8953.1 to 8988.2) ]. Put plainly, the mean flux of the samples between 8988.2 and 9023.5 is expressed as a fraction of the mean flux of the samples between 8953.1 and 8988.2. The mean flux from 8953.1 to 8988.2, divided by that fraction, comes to 10.6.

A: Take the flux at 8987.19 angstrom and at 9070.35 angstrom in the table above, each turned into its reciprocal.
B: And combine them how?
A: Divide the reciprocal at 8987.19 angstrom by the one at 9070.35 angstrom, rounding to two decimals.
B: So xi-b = 1.49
